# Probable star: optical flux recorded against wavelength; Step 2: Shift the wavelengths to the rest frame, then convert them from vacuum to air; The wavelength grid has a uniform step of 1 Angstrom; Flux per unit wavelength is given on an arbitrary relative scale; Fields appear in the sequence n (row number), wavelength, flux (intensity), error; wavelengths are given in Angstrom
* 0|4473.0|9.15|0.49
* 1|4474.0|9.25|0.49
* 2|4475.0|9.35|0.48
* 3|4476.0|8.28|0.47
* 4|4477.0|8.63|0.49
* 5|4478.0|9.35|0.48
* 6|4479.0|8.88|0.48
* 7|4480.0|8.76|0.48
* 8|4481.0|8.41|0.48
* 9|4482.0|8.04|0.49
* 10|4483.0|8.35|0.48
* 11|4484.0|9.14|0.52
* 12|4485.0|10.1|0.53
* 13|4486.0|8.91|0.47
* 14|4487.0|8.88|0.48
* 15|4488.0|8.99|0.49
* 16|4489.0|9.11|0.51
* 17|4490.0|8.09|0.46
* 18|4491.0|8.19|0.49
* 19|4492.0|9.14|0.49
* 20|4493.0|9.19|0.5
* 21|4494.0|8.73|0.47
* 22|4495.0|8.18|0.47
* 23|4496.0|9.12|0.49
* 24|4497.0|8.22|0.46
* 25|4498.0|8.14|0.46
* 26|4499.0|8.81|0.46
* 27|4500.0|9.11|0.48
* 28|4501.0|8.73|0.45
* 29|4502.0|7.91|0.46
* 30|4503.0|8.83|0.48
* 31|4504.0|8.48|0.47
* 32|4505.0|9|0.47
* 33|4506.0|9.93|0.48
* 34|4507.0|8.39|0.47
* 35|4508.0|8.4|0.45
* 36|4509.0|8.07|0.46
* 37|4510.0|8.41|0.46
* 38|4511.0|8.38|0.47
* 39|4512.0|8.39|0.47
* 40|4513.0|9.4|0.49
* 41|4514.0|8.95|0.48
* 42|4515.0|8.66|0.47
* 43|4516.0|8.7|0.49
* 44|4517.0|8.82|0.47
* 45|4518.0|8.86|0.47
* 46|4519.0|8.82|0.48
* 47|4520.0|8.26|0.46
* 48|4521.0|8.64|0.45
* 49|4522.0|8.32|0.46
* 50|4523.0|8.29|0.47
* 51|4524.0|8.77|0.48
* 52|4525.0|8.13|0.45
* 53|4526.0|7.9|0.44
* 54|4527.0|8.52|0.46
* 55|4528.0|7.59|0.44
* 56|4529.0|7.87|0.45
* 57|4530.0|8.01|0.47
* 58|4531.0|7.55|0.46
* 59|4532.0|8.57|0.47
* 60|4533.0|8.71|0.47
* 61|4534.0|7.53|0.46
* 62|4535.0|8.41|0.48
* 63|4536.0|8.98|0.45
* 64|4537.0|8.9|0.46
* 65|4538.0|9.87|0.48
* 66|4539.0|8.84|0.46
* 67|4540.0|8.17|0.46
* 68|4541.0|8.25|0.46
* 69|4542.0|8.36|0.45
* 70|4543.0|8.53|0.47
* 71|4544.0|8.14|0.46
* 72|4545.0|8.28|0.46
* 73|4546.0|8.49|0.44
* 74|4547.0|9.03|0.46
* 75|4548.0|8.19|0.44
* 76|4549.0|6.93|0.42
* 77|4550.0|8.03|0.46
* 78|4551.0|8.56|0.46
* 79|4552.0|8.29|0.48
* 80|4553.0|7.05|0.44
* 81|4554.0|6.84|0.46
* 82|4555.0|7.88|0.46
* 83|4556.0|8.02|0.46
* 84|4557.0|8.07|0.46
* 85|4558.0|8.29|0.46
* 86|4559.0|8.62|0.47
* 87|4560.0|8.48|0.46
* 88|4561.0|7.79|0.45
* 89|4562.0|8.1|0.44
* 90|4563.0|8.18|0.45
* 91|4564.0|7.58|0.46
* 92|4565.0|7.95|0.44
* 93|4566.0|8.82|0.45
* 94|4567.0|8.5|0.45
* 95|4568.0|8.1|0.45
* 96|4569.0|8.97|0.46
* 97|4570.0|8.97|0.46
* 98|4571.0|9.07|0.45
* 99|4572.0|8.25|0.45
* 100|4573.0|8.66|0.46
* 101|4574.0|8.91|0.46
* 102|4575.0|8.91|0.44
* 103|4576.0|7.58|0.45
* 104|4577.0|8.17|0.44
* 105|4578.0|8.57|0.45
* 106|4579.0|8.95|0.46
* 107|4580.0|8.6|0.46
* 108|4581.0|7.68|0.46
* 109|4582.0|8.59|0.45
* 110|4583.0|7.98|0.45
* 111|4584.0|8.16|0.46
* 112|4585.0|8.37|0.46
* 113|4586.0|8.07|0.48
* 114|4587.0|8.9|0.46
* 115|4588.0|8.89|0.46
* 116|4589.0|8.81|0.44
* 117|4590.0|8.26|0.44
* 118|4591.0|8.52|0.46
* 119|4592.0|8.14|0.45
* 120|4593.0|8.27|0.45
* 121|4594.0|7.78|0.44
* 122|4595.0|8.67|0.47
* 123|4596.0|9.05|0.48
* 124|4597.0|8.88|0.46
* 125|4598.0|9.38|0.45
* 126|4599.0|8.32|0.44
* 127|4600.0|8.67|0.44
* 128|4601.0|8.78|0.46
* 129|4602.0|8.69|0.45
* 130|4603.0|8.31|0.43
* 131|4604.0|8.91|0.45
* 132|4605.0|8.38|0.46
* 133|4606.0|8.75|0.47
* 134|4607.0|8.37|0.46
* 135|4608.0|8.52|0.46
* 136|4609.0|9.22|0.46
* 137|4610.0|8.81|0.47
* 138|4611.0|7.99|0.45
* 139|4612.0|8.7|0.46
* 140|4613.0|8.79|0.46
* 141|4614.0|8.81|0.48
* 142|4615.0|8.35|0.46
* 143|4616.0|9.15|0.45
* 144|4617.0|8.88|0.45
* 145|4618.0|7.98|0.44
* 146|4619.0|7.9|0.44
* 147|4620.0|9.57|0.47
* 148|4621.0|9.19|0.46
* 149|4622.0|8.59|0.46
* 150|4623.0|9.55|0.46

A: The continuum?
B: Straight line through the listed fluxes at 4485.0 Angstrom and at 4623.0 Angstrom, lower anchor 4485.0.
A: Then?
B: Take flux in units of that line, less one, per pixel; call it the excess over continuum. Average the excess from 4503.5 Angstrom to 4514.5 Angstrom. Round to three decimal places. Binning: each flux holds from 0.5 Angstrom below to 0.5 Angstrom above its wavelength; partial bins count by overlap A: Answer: -0.129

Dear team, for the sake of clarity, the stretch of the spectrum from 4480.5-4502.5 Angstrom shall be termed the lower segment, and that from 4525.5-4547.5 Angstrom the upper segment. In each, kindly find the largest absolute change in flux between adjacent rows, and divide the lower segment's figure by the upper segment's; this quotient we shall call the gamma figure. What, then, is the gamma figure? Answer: 1.01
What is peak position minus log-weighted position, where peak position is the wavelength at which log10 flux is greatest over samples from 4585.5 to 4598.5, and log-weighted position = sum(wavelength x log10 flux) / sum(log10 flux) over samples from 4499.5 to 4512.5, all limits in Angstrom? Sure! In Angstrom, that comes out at 92.0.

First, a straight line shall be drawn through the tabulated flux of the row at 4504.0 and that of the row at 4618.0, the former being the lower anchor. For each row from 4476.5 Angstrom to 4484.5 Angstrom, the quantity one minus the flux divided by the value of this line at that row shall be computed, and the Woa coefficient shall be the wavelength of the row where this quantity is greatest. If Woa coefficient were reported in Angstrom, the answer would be 4482.0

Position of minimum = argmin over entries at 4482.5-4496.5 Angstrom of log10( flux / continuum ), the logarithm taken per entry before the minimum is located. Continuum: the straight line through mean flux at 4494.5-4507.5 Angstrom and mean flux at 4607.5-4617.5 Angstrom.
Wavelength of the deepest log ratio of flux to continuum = 4490.0 Angstrom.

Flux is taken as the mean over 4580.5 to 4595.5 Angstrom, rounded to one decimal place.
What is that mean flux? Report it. 8.3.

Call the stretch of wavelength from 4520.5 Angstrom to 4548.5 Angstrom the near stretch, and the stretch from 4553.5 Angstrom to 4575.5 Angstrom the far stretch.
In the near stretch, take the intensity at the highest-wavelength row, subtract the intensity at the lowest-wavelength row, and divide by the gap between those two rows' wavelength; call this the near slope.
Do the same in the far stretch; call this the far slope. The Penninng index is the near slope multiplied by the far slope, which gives -0.0016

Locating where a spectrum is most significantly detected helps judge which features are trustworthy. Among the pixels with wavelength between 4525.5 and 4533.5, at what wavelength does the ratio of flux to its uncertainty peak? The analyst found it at 4533.0 Angstrom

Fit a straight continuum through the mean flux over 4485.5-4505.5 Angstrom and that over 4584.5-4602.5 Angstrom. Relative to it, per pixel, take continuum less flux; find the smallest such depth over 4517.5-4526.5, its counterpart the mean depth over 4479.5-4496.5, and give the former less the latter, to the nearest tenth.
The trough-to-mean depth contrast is -0.1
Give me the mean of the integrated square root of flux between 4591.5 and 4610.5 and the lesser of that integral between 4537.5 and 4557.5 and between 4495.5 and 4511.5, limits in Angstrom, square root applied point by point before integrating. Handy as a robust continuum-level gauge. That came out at 51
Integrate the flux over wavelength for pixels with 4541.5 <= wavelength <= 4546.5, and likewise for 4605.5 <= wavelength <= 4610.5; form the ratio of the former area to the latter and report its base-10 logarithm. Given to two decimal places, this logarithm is -0.02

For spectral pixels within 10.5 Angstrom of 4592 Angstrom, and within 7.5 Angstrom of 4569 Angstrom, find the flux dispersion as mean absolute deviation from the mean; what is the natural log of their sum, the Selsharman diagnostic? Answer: -0.26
